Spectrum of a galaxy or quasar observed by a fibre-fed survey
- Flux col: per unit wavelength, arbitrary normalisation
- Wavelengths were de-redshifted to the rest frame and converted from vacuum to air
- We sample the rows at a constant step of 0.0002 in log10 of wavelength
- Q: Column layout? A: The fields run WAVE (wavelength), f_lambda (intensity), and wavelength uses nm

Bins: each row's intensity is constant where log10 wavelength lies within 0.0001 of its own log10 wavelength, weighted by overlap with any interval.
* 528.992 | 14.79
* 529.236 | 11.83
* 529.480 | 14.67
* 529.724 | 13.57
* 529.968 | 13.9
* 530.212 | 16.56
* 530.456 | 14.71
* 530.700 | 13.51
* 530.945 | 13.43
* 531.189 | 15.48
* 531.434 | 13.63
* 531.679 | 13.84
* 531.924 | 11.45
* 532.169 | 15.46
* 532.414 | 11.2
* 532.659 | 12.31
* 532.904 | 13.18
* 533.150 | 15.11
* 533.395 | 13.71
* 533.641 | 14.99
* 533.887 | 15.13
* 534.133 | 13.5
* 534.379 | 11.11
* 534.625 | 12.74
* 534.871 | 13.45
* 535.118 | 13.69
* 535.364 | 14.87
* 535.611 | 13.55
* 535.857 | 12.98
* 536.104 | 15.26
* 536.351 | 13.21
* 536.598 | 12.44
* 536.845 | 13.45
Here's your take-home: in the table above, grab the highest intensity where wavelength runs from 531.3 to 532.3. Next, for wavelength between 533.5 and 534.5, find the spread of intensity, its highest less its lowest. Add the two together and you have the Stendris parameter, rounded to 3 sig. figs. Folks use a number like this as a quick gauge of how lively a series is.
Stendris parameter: 19.5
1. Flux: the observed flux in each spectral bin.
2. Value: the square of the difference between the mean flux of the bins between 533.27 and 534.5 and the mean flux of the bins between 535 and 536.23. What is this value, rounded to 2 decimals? 0.15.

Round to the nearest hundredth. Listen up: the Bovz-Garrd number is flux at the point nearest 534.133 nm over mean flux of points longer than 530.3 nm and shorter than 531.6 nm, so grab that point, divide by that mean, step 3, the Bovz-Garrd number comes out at 0.95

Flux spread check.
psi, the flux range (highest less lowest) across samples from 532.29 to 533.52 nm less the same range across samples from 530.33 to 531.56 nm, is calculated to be 1.9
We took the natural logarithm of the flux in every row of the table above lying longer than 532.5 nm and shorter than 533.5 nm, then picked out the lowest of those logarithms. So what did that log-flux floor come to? 2.51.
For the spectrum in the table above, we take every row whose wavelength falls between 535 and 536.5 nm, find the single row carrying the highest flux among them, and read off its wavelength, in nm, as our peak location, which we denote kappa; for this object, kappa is 536.104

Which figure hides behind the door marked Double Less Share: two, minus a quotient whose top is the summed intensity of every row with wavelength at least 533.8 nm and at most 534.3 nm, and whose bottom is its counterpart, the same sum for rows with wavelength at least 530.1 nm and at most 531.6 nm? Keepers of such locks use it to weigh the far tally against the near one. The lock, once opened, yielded 1.7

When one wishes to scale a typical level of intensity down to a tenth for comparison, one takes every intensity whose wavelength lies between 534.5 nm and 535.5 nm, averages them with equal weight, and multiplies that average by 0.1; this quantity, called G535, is 1.37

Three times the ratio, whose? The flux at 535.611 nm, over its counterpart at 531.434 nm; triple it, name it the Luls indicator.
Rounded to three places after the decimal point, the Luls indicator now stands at 2.982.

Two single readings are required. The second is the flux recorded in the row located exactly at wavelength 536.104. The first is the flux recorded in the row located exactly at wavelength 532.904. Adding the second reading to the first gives 28.4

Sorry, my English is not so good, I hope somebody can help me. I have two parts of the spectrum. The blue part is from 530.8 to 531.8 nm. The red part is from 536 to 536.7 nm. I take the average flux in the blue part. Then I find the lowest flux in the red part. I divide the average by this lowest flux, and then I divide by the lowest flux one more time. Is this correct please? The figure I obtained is 0.091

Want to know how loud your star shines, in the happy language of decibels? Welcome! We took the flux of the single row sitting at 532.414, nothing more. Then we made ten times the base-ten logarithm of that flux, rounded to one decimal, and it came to 10.5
